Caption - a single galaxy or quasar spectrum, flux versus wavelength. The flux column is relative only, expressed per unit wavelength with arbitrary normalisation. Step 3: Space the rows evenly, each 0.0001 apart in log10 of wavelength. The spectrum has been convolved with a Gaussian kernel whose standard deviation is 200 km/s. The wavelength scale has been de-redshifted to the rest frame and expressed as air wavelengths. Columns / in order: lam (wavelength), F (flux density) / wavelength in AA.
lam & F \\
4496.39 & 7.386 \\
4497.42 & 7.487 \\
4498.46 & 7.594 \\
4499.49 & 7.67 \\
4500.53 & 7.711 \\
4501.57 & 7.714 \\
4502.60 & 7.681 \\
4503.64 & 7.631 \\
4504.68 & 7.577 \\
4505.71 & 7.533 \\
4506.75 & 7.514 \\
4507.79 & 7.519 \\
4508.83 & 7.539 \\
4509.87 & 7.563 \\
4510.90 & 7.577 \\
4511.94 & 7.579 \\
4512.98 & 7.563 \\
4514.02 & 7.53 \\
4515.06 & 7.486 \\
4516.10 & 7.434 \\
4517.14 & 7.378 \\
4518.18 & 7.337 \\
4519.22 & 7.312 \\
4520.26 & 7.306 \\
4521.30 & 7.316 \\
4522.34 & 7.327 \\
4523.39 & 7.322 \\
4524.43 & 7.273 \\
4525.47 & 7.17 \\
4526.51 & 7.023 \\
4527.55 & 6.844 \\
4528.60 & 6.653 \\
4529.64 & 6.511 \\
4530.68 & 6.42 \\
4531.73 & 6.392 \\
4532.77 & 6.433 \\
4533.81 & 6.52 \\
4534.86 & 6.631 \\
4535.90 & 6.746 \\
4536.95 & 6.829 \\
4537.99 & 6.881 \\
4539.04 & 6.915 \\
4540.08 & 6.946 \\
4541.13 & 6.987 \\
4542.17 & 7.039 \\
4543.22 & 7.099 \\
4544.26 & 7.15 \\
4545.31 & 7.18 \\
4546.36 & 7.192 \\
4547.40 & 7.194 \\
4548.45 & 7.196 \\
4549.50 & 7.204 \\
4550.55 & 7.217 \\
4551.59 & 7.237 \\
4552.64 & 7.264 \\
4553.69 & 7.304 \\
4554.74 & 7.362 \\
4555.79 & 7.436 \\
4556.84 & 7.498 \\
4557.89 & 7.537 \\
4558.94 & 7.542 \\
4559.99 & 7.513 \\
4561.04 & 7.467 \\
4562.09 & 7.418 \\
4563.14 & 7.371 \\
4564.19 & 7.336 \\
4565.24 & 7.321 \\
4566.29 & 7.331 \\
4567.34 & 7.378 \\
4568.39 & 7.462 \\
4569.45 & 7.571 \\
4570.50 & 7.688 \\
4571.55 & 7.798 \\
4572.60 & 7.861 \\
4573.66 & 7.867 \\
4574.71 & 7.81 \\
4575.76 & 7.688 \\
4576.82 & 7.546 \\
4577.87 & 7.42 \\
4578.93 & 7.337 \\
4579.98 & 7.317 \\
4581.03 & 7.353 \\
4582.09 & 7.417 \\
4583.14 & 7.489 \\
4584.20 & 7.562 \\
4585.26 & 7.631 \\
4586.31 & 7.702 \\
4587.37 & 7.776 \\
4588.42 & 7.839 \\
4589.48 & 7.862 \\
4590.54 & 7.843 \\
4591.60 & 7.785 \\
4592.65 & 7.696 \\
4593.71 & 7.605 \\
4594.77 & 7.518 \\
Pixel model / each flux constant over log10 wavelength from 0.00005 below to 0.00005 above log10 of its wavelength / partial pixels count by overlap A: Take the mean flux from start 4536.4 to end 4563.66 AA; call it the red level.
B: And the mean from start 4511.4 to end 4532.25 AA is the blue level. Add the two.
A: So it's 14.4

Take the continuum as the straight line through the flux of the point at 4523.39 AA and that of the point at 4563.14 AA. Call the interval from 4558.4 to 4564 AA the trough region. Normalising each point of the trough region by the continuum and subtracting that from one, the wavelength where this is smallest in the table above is 4558.94 AA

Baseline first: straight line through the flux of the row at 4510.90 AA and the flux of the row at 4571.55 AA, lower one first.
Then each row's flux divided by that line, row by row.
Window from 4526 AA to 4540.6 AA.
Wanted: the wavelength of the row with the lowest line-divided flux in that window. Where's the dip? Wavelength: 4531.73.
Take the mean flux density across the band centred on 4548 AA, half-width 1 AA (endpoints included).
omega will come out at 7.2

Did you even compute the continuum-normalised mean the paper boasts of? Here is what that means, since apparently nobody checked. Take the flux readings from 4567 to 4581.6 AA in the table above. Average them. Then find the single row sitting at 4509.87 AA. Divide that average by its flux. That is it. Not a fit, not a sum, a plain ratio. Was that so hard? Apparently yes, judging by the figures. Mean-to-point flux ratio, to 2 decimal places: 1.00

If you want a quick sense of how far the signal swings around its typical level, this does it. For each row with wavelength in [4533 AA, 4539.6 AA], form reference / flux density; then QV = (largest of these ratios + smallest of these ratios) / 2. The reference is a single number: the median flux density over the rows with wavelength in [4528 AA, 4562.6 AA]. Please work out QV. 1.07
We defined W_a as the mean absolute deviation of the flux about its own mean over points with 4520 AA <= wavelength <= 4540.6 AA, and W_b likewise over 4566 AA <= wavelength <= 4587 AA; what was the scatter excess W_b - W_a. -0.12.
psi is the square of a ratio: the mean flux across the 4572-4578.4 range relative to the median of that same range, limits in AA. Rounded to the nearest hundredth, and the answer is 0.99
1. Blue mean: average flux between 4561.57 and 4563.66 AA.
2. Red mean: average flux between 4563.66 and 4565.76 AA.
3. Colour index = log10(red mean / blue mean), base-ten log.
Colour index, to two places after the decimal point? 0.00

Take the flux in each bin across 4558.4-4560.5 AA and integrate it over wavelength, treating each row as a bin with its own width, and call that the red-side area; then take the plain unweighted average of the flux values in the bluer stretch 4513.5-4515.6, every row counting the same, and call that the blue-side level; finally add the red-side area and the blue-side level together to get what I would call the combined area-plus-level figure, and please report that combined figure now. 23.3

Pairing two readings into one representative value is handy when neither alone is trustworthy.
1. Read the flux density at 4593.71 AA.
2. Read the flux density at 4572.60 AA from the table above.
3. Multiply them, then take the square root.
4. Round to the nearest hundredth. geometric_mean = 7.73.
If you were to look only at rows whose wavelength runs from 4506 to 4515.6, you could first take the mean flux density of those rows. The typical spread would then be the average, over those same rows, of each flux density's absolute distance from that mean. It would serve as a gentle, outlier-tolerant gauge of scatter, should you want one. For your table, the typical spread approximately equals 0.026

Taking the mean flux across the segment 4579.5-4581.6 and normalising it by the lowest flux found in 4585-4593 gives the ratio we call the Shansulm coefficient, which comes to 0.96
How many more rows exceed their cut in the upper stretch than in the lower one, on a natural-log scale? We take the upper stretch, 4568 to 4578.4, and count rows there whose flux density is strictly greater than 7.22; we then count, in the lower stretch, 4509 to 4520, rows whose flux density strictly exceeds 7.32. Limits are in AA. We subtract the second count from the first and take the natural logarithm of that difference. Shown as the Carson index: 0.0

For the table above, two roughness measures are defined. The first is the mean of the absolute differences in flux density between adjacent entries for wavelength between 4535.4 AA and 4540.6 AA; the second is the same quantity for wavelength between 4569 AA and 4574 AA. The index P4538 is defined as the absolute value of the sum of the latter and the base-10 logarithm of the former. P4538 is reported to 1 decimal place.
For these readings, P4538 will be 1.2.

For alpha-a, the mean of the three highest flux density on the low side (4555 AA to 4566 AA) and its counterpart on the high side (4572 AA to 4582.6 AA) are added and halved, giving 7.69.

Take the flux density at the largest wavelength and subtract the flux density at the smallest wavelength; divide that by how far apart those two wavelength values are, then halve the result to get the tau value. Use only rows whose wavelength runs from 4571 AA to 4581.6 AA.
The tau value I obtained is -0.023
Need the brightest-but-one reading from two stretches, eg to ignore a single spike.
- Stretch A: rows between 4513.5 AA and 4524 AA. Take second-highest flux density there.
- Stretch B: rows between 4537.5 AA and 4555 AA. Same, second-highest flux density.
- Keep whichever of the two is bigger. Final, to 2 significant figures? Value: 7.5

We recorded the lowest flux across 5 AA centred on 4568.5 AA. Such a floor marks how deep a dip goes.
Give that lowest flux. 7.331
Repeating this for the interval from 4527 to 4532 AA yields 6.392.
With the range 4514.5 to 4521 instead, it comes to 7.306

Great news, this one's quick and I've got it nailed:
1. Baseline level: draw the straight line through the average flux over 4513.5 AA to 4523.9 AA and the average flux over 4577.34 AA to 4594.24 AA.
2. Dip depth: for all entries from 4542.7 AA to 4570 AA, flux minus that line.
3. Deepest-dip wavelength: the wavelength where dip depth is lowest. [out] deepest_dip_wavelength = 4543.22 AA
